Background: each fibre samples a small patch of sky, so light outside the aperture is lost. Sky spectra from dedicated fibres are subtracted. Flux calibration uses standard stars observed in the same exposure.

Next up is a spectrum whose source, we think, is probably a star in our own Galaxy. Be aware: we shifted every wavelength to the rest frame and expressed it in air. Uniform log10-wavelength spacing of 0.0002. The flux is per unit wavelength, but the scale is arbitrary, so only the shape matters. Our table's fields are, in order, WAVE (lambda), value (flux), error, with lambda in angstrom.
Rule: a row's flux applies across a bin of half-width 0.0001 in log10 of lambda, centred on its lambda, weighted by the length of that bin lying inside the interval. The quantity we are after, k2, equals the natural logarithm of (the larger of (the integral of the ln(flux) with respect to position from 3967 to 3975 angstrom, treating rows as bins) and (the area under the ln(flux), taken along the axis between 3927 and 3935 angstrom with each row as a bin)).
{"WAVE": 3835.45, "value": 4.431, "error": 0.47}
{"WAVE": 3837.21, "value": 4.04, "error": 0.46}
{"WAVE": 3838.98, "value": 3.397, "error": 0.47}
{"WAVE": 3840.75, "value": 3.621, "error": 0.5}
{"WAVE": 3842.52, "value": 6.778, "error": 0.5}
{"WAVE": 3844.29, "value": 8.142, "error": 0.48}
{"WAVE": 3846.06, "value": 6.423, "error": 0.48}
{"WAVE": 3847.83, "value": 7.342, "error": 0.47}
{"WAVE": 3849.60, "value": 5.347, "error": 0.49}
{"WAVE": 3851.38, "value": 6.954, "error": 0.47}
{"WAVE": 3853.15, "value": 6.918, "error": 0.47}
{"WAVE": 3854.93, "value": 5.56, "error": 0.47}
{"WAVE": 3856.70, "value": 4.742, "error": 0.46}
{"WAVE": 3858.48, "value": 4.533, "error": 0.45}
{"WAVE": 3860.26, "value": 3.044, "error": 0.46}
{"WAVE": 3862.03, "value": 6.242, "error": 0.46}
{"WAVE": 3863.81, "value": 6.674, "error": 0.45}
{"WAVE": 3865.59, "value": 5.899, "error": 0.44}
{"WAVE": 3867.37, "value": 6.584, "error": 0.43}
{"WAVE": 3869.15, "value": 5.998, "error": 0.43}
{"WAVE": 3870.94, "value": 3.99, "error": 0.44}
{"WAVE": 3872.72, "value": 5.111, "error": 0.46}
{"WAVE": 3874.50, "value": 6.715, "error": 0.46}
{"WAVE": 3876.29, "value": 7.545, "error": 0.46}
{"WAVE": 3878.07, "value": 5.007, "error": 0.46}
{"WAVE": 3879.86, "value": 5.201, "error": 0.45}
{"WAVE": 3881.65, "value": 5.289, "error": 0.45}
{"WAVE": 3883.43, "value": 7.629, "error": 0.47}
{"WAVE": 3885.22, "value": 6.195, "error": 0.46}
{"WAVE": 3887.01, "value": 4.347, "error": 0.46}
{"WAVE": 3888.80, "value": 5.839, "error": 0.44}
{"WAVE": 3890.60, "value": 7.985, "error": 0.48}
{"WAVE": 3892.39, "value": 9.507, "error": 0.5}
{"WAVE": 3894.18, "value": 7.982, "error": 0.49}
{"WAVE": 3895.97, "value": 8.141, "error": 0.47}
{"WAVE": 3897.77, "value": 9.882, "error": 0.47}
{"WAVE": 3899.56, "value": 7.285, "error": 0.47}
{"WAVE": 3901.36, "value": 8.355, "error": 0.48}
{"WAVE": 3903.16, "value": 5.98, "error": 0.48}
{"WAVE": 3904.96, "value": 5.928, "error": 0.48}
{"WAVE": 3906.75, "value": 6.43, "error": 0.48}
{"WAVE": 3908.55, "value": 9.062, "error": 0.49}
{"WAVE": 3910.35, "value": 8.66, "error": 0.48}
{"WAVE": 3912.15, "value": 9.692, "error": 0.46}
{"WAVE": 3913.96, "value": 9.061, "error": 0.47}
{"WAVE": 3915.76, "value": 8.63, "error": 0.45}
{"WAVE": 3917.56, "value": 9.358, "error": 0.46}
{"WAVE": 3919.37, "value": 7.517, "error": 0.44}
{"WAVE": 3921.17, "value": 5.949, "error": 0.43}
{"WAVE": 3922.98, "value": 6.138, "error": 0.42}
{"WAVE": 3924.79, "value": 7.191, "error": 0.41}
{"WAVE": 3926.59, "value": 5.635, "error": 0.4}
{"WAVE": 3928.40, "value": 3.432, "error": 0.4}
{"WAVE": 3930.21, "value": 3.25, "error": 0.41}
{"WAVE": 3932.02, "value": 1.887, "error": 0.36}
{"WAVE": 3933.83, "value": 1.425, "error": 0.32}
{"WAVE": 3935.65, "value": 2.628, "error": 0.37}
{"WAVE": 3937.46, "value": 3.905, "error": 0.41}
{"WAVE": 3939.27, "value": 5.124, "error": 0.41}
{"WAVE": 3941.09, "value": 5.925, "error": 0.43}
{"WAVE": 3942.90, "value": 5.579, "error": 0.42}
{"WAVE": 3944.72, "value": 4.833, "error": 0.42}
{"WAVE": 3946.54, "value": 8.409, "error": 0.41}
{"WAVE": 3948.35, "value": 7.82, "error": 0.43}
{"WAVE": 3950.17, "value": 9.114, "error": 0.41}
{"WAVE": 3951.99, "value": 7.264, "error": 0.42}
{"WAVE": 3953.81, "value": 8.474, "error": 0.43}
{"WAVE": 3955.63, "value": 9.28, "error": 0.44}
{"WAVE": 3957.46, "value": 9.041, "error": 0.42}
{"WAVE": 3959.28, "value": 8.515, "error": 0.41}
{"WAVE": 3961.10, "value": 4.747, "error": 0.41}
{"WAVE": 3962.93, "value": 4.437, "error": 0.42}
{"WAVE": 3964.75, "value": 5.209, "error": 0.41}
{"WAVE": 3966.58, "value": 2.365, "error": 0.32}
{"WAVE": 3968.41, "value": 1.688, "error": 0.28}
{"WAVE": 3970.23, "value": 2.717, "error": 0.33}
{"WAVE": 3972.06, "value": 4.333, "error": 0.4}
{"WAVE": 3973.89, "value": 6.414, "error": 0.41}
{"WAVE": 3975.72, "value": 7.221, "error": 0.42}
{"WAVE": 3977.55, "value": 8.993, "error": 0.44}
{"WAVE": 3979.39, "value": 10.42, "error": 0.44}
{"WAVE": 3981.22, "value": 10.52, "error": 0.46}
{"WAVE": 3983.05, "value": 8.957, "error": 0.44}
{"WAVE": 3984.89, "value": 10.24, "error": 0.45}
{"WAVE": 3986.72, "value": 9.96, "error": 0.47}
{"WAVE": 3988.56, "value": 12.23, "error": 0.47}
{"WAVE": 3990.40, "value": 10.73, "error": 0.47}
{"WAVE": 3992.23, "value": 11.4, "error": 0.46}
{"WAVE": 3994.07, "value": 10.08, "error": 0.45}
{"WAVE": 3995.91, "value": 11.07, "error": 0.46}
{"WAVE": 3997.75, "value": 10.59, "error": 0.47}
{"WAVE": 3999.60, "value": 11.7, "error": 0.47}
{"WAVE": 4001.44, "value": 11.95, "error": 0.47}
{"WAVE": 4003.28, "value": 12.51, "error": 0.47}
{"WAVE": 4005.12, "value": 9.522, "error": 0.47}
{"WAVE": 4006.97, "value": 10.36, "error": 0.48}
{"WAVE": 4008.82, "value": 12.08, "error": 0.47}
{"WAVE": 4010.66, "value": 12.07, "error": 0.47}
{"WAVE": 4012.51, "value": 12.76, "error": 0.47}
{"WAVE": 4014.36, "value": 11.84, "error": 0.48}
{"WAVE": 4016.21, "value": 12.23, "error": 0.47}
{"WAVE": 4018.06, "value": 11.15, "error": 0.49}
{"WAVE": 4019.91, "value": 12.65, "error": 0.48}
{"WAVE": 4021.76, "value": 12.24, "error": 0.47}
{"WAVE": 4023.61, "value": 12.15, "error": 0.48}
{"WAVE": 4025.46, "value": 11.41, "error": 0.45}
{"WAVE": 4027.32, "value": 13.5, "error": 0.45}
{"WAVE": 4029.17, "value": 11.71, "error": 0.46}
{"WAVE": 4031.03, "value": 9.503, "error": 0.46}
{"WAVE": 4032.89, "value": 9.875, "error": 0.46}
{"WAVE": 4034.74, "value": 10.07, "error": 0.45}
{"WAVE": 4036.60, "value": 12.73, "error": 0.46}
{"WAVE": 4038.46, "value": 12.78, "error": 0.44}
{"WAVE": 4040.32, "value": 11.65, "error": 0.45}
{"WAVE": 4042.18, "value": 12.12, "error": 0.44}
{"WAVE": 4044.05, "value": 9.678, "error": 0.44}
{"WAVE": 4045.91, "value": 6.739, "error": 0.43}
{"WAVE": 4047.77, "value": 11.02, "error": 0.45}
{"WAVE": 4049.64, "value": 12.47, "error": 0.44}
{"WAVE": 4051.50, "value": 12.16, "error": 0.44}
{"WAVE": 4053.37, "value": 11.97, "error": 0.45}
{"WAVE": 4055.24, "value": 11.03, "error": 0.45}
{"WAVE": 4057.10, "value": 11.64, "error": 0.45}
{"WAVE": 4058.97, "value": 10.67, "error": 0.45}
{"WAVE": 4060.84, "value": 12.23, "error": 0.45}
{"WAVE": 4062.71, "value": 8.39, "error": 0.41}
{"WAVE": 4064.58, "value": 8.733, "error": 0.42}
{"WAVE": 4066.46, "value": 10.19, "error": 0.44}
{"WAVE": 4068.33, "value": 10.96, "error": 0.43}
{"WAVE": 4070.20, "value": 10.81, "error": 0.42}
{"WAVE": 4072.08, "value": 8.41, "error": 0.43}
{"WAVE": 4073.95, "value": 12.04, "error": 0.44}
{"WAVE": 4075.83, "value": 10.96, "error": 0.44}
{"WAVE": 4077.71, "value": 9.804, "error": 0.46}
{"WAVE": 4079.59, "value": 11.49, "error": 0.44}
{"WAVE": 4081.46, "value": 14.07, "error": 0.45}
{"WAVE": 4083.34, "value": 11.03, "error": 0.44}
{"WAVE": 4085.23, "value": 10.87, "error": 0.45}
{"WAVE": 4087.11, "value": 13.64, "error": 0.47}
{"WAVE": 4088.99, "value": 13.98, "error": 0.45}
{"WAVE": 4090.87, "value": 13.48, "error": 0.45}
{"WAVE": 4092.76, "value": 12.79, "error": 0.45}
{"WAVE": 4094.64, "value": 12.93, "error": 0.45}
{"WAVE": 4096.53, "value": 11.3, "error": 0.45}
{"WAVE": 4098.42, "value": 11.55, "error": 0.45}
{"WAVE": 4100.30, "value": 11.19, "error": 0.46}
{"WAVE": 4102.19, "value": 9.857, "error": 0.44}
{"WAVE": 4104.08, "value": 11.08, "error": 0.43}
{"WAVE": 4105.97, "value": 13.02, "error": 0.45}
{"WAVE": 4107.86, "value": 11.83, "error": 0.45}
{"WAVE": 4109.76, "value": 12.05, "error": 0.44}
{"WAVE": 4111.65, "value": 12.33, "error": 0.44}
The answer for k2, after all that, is 2.27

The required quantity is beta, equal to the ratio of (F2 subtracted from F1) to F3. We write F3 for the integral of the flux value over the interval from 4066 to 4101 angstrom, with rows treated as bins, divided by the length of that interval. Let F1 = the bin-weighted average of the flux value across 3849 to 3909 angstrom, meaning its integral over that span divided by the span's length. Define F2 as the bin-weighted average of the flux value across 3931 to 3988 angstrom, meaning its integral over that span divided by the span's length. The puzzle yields 0.0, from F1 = 6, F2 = 6.4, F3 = 11.7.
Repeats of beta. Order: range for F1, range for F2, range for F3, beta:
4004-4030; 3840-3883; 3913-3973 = 1.0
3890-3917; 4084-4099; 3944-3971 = -0.7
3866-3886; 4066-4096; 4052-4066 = -0.5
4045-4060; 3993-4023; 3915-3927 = -0.1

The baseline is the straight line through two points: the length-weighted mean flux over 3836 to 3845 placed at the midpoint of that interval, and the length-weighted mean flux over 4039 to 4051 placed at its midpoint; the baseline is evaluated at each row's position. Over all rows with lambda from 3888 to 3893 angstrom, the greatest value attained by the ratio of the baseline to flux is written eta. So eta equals 1.1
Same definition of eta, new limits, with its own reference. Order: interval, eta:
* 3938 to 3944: 1.5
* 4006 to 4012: 0.9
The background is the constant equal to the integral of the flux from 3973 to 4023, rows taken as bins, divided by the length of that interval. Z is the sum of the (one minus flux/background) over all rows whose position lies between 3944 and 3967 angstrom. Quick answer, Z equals 5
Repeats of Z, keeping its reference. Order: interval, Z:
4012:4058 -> -2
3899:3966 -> 15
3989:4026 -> -1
